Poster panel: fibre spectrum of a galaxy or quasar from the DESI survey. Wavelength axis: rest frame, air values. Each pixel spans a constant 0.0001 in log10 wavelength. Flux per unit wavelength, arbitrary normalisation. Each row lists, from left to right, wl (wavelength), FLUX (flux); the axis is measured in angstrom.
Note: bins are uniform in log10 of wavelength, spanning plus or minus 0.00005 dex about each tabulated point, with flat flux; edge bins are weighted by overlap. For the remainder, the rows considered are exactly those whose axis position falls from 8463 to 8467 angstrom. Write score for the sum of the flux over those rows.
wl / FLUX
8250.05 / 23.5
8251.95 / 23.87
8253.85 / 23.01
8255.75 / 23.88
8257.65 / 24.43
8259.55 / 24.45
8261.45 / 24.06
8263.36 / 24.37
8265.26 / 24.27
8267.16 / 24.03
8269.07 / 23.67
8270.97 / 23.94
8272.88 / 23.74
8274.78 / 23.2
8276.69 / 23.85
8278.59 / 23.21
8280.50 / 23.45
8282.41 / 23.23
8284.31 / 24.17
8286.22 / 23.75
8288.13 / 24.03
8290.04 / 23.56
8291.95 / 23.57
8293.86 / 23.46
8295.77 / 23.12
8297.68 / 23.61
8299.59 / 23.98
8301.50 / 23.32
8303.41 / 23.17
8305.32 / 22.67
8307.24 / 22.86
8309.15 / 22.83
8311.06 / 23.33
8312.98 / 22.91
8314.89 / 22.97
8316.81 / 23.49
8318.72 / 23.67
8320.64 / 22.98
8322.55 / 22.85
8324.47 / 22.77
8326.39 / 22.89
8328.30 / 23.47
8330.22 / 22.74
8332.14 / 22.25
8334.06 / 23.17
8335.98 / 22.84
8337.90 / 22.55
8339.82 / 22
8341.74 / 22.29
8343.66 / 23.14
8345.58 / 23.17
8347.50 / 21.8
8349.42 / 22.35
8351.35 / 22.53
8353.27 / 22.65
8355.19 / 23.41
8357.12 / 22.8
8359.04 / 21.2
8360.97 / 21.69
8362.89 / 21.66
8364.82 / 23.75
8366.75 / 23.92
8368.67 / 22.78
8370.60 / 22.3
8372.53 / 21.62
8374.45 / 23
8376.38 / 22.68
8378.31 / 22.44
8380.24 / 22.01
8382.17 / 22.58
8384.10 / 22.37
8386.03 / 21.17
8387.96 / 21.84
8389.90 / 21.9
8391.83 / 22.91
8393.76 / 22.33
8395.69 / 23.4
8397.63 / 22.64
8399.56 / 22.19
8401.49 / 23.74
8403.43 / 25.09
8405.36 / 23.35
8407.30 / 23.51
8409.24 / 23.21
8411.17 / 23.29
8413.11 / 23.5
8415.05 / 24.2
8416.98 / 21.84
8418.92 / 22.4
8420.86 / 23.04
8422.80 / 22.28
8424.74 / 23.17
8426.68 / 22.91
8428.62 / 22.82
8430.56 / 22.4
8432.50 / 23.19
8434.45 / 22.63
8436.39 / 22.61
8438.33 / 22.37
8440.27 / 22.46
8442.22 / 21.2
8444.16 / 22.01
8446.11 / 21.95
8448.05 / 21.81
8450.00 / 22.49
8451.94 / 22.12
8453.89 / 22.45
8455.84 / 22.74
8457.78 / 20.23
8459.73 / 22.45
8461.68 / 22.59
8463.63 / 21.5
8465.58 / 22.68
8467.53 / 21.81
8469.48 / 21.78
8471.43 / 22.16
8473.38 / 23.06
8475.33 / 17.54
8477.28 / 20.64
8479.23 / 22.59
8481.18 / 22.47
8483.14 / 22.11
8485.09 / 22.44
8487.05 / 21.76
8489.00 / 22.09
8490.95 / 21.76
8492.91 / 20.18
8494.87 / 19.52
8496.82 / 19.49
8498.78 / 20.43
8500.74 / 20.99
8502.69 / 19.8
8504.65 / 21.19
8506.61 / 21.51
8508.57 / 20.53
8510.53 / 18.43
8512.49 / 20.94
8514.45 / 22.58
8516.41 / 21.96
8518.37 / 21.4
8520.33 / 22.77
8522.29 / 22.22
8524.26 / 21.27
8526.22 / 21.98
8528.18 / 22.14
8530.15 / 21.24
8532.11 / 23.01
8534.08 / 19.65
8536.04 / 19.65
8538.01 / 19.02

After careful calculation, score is 44.2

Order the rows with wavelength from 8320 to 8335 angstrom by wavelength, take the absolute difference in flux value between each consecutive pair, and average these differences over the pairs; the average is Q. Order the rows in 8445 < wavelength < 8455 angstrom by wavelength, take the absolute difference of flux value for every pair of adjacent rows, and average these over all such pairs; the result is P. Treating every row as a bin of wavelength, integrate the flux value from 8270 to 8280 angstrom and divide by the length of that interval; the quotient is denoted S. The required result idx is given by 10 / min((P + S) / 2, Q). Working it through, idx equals 23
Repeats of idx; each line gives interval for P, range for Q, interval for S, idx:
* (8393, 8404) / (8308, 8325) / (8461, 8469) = 31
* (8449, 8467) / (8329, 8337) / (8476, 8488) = 17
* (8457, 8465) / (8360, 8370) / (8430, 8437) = 12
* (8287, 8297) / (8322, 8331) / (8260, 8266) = 26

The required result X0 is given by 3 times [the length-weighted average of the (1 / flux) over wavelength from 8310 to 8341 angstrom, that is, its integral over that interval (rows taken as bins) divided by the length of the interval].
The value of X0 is 0.131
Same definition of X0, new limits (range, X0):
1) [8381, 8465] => 0.133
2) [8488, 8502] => 0.146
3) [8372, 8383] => 0.134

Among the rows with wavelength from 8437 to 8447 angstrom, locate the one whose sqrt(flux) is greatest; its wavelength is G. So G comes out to 8440.27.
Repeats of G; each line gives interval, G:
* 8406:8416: 8415.05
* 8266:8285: 8284.31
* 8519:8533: 8532.11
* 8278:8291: 8284.31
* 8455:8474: 8473.38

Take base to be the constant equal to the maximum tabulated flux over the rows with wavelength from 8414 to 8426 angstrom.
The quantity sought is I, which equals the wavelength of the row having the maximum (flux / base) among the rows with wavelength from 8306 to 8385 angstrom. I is 8366.75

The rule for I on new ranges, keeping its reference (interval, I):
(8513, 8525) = 8520.33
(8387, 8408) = 8403.43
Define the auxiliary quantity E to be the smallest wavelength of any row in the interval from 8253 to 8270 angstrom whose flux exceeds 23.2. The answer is 8255.75 angstrom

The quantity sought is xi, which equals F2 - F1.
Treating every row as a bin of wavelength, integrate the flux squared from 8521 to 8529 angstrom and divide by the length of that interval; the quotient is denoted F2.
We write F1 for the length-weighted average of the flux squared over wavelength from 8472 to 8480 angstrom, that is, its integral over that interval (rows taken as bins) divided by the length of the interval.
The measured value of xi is 36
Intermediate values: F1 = 445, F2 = 481.2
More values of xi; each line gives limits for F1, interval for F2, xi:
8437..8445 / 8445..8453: 2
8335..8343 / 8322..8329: 24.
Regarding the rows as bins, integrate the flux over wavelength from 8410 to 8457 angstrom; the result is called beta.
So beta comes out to 1061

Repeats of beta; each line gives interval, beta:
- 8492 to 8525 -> 689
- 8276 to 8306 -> 706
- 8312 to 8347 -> 801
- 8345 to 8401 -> 1258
